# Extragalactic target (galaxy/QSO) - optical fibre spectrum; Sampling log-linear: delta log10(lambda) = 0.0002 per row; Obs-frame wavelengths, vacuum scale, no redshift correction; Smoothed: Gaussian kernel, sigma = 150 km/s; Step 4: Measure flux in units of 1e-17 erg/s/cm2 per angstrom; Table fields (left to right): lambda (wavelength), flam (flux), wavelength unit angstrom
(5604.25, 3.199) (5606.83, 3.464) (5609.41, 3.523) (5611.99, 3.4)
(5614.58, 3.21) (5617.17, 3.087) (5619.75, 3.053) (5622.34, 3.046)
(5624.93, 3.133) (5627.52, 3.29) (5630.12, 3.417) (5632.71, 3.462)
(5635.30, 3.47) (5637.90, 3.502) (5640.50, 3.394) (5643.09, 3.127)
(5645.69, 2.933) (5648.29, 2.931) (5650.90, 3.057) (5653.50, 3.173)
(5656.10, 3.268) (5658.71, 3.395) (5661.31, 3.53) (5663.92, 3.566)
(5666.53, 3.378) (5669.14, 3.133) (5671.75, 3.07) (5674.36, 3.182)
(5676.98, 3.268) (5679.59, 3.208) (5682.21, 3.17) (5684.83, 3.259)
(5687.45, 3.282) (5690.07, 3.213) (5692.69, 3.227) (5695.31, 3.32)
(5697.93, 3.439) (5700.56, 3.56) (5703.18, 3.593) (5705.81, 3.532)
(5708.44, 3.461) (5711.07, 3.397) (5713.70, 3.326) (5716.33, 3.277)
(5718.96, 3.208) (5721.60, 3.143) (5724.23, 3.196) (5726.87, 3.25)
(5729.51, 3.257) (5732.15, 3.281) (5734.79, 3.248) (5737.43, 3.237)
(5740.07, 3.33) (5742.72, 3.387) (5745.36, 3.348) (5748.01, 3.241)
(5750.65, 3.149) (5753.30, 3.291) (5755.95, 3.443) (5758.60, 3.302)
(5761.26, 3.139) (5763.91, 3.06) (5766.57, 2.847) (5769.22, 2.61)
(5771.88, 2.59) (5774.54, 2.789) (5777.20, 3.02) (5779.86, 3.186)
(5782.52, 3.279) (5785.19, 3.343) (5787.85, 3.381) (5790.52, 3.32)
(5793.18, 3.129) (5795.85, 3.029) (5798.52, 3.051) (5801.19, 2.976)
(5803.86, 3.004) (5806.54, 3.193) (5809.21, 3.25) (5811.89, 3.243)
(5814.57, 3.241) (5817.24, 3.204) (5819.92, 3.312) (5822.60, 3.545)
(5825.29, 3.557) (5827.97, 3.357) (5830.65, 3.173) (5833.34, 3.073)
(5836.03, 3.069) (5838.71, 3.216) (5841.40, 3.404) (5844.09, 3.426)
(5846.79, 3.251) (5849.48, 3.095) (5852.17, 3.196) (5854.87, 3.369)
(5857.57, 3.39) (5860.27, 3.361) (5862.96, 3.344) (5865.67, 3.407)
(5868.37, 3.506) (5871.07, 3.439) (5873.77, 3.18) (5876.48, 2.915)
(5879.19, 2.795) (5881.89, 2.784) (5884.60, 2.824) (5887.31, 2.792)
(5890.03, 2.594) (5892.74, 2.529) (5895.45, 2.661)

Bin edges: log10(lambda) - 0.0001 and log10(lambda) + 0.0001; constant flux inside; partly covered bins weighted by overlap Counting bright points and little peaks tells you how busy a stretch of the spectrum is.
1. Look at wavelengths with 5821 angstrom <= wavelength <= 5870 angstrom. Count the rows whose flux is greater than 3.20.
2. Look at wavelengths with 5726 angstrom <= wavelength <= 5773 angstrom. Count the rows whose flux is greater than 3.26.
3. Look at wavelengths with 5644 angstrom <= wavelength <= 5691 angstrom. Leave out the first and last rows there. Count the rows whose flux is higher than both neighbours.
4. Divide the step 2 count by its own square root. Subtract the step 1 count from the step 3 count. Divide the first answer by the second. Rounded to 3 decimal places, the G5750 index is -0.265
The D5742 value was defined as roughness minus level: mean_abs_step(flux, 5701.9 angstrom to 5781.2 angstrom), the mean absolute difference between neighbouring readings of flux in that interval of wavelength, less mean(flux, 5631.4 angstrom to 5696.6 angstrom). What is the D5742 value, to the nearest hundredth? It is -3.17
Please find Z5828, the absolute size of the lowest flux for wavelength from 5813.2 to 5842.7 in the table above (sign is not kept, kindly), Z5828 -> 3.07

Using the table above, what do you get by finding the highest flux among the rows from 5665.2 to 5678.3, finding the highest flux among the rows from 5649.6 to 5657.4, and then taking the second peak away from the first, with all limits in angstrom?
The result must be 0.11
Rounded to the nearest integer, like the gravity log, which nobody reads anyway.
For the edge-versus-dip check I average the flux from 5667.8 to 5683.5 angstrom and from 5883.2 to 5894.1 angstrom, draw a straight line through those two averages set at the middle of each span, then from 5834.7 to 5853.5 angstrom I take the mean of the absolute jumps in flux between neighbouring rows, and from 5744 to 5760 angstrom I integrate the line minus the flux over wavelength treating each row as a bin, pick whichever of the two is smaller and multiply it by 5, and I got -24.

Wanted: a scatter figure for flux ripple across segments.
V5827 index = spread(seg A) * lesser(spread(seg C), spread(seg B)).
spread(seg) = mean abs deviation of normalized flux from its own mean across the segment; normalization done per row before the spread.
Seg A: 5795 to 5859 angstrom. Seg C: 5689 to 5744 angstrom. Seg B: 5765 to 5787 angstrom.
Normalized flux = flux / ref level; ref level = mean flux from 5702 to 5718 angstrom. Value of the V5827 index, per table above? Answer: 0.0011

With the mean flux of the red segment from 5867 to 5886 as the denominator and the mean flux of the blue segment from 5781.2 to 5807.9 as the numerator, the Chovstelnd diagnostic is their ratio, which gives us 1.03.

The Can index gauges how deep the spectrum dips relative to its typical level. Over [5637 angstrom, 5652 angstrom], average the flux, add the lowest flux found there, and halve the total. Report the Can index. 3.04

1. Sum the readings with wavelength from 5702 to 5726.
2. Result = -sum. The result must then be -30.1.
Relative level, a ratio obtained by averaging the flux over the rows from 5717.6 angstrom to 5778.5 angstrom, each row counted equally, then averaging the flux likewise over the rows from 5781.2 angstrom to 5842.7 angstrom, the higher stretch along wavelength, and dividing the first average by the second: 0.97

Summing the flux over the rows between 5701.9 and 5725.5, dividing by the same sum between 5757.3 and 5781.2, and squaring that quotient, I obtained 1.29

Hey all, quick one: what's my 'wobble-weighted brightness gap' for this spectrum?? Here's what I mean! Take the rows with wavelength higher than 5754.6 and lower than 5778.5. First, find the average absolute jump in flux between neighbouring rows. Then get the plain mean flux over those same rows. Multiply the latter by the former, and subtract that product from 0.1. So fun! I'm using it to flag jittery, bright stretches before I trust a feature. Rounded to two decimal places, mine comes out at -0.38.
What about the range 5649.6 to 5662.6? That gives -0.29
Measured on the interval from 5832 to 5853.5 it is -0.26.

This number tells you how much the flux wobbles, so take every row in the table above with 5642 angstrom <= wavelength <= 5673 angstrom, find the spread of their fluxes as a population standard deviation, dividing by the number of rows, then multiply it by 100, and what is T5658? 21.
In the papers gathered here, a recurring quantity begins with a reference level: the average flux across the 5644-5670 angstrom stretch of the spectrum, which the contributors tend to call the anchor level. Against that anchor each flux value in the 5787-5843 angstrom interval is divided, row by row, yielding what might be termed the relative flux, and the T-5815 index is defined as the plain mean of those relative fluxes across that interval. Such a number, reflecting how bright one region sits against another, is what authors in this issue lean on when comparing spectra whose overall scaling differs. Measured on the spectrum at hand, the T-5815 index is 1.00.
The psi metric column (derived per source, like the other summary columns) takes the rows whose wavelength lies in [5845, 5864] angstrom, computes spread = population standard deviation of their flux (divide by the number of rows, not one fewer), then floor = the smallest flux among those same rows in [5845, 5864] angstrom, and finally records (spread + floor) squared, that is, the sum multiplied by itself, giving 10.2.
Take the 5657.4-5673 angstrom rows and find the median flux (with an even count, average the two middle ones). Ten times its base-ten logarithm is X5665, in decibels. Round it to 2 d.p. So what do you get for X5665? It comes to 5.30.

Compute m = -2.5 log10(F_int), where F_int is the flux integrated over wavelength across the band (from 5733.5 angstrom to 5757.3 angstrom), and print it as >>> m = -4.74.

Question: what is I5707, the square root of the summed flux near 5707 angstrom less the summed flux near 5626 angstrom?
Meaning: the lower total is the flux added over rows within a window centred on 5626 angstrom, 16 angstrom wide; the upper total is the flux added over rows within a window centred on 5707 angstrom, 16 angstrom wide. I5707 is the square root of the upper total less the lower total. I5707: 1.2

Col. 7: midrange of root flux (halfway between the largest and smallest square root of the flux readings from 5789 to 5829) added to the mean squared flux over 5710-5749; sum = 12.5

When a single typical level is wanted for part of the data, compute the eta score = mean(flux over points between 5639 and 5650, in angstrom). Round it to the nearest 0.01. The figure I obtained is 3.10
